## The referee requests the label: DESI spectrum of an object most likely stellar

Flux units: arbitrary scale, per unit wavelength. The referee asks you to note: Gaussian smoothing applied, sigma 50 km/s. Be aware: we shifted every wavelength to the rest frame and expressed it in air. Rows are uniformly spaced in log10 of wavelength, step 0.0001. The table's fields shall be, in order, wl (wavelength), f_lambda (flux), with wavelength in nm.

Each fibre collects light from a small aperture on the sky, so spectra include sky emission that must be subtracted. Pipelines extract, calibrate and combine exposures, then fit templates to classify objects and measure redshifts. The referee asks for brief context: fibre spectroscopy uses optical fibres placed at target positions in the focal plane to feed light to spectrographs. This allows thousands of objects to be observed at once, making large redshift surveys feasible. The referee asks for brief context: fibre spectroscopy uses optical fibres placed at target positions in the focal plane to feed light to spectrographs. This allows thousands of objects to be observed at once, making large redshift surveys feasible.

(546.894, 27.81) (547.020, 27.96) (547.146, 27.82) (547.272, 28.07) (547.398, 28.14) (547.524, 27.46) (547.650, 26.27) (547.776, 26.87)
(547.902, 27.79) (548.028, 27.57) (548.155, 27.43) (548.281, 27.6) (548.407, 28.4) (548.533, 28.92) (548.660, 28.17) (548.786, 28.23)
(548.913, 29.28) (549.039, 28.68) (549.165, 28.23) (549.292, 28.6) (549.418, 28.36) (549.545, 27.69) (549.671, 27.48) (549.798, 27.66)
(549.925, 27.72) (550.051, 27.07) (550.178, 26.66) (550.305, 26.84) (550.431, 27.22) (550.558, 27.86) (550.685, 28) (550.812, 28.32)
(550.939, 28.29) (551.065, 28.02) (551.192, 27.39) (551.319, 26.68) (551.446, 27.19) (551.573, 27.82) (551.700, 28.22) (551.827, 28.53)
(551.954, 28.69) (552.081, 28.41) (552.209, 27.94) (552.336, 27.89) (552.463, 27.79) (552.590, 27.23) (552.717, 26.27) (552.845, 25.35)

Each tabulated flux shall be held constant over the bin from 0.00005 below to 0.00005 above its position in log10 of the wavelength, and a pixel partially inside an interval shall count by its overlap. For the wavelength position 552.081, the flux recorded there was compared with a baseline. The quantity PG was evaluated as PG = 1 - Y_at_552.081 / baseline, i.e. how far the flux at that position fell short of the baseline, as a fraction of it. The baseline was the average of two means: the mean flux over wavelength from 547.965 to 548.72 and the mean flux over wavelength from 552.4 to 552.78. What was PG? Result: -0.031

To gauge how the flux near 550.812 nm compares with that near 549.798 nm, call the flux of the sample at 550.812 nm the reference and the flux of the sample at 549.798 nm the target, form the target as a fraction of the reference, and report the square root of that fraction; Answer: 0.988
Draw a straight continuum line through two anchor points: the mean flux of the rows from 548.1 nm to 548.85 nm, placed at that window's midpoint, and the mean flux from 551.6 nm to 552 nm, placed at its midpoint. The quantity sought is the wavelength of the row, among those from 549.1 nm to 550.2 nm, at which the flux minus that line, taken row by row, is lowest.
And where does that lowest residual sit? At 550.178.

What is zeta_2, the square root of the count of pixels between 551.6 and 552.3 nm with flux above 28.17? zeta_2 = 2.0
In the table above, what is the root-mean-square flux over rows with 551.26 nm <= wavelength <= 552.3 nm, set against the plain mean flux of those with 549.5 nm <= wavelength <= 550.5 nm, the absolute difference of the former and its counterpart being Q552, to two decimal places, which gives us 0.65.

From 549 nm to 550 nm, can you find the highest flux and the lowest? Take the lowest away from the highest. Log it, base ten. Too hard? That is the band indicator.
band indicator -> 0.079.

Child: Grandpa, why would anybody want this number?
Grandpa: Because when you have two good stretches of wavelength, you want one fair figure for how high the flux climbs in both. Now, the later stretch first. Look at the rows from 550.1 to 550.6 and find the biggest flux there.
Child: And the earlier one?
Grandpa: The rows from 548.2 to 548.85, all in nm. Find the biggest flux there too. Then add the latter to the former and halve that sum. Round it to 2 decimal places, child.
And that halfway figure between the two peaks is 28.39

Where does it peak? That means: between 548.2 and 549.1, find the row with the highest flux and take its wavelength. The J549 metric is 548.913 nm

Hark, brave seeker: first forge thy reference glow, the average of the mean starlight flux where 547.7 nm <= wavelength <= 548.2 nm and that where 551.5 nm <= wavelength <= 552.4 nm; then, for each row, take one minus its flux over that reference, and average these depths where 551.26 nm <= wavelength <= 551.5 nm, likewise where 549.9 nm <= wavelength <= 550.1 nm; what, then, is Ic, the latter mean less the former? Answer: -0.02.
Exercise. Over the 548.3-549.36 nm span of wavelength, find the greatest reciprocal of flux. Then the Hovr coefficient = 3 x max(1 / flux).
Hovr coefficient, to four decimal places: 0.1065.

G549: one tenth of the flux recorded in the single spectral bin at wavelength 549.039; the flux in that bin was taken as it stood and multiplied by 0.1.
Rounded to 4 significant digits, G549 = 2.868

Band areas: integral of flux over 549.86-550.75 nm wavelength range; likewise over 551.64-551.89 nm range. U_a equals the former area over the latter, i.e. 3.4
